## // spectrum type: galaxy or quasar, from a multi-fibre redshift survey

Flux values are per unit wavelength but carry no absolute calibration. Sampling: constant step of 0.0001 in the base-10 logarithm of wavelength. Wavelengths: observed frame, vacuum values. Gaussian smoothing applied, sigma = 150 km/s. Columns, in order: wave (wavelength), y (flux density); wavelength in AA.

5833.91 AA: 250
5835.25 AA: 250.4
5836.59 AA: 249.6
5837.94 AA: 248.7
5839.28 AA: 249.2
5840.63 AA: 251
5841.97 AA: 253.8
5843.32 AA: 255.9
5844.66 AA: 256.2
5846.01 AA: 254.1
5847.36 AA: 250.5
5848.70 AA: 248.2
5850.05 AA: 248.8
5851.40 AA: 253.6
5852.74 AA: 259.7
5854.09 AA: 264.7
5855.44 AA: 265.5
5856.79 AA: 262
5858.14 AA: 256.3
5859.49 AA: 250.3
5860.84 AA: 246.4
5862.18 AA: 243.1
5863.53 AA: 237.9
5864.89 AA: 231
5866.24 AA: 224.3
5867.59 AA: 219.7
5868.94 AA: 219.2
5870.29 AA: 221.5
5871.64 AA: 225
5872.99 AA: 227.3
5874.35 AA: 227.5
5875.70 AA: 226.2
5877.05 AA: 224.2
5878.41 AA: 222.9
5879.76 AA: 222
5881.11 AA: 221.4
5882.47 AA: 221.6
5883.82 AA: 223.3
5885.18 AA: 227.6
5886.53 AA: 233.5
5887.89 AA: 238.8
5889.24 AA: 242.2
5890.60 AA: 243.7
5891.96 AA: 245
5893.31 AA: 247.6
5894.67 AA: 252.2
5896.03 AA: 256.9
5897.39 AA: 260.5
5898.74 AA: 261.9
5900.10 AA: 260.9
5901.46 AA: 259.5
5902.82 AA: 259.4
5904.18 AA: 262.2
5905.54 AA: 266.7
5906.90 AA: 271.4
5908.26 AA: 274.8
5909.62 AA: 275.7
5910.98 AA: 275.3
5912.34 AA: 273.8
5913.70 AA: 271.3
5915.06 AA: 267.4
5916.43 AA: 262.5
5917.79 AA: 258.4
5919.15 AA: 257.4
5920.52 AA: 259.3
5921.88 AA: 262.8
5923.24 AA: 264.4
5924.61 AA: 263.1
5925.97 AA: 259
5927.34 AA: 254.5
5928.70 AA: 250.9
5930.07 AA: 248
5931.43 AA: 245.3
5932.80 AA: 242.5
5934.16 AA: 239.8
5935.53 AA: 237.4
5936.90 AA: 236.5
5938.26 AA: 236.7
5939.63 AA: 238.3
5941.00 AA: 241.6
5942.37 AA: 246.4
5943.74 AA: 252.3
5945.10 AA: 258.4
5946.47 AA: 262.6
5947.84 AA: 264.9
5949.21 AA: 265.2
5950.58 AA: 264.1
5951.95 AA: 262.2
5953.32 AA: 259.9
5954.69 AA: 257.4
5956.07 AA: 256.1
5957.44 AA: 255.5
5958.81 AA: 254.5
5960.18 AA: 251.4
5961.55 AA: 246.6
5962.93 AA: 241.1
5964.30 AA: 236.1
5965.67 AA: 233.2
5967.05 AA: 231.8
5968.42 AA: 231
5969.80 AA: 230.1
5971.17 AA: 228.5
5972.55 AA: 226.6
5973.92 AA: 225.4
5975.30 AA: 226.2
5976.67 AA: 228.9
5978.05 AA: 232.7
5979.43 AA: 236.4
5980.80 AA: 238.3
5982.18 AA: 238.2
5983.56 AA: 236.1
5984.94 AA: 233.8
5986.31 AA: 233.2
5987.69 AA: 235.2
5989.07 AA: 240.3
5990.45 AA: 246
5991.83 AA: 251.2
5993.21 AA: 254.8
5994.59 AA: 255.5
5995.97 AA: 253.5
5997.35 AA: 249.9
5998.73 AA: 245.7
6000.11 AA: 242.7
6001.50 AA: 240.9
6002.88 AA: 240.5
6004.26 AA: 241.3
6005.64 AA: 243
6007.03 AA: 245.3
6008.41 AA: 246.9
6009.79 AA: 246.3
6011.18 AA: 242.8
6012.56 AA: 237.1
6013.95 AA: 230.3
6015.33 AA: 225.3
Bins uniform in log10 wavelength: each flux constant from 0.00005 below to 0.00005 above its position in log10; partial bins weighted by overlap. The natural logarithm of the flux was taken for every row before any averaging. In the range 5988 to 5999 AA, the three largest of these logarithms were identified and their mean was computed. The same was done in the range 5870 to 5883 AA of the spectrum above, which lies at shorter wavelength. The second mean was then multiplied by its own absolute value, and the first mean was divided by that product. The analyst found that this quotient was 0.188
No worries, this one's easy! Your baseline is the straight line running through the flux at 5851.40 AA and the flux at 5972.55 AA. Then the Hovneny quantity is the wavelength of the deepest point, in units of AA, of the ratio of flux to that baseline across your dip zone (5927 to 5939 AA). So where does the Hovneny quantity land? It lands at 5936.90 AA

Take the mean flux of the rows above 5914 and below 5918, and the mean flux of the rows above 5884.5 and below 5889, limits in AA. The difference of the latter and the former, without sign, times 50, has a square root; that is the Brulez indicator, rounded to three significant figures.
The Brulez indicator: 38.4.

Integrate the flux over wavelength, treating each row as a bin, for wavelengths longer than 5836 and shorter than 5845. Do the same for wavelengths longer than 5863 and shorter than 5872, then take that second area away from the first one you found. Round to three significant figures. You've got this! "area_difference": 240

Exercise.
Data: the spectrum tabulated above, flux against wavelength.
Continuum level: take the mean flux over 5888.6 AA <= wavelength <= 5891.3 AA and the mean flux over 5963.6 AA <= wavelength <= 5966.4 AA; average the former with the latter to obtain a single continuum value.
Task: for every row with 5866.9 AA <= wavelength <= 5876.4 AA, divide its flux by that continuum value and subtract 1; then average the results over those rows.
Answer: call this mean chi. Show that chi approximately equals -0.06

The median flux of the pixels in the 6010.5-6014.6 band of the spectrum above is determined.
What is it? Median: 237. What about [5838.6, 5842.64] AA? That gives 251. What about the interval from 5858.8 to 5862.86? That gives 246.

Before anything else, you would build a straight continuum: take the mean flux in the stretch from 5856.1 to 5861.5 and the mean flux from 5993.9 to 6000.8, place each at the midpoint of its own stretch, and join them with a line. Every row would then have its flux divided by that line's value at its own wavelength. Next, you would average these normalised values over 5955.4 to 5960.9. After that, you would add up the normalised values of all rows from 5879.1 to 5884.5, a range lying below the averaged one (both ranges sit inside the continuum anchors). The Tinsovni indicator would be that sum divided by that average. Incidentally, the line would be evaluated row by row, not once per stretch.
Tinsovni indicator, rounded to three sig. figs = 3.46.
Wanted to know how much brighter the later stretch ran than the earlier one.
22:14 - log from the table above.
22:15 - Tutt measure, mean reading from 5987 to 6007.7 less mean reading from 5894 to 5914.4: -20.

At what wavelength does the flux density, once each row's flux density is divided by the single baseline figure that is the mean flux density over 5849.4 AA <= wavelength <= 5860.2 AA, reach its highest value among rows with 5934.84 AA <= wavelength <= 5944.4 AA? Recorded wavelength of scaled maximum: 5943.74 AA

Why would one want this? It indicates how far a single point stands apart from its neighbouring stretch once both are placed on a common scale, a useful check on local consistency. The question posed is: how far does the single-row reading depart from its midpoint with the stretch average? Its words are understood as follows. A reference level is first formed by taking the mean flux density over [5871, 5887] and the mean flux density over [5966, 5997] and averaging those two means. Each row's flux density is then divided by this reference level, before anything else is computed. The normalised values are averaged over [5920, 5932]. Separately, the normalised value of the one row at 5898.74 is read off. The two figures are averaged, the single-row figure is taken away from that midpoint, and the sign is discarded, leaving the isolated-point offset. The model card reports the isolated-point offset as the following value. 0.012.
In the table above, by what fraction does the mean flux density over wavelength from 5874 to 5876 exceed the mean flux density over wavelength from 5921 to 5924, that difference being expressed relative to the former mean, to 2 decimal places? -0.16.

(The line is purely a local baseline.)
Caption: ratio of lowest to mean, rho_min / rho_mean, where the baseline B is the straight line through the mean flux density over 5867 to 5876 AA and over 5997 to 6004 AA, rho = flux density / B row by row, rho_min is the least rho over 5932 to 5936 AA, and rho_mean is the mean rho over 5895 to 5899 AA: 0.89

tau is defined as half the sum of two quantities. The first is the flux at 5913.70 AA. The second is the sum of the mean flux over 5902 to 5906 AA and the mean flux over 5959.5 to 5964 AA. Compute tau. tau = 390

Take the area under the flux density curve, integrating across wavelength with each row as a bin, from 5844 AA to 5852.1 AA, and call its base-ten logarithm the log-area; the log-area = 3.3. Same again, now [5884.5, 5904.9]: 3.7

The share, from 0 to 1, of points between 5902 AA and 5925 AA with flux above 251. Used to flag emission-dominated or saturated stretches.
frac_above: 1.00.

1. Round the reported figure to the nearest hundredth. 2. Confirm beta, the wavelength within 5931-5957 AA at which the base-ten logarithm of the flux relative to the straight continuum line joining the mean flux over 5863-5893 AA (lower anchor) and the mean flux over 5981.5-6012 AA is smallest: 5936.90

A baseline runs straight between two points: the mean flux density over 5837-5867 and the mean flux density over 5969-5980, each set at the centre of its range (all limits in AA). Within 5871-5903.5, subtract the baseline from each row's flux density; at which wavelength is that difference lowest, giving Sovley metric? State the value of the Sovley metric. 5881.11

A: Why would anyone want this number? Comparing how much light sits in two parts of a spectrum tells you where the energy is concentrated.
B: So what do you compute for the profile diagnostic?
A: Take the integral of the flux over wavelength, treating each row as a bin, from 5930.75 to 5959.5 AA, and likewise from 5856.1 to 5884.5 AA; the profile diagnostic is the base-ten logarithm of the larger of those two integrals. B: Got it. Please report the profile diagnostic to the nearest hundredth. 3.86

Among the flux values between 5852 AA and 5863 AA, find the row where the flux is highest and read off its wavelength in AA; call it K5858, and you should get 5855.44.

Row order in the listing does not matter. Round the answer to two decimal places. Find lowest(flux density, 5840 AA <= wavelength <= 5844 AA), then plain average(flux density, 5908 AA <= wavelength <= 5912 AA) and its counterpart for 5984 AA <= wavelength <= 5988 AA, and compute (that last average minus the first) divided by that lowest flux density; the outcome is -0.16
